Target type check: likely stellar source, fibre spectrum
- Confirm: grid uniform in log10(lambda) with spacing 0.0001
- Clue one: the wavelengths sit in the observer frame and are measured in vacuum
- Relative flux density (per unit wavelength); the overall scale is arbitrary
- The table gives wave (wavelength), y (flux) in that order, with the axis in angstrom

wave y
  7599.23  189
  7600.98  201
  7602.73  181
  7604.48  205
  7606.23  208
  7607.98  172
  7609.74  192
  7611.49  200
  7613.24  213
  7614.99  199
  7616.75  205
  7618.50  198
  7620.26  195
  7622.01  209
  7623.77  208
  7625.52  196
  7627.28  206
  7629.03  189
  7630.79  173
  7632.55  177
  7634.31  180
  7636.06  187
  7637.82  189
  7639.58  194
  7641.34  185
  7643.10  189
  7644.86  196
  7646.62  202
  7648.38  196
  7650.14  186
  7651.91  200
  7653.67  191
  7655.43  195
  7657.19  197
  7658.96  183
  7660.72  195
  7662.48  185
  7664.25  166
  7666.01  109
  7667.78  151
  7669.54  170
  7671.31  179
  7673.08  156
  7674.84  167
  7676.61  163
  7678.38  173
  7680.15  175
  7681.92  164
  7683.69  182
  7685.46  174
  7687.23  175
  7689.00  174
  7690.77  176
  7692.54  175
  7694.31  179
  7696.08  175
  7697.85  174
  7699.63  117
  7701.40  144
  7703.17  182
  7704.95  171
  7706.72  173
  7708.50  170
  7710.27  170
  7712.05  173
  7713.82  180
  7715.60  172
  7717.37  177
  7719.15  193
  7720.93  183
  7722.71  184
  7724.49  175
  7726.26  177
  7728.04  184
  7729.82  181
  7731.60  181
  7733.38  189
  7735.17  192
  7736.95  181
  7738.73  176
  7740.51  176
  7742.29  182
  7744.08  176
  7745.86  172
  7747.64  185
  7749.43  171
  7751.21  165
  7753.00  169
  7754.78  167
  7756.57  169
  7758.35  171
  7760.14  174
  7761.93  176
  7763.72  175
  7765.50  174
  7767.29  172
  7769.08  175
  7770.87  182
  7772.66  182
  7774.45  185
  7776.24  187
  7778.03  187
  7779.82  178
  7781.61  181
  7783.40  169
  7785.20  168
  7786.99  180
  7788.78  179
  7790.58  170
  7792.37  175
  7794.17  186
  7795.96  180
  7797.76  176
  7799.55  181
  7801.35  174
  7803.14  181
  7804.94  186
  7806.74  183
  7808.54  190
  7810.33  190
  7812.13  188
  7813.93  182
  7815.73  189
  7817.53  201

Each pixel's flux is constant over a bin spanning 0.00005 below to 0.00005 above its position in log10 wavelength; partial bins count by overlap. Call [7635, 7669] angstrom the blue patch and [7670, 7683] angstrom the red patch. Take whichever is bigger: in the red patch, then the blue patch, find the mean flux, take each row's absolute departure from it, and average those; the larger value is 13.4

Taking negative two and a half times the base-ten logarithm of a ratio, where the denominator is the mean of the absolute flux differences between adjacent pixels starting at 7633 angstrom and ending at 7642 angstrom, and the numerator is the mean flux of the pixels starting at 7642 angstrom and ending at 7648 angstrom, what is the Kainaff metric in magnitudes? -3.83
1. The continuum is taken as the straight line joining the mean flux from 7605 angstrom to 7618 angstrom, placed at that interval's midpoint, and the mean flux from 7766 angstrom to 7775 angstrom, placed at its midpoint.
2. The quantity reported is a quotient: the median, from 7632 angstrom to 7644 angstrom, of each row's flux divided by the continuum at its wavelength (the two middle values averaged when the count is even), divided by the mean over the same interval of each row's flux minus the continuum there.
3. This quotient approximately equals -0.10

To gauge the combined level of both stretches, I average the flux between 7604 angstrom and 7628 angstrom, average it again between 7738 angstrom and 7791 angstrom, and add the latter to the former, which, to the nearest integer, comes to 376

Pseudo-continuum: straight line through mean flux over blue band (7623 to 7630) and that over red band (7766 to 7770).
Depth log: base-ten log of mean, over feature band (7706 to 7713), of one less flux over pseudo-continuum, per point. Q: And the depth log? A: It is -1.2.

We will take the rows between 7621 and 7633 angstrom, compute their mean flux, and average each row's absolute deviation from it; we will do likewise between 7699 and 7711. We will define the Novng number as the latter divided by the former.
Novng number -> 1.4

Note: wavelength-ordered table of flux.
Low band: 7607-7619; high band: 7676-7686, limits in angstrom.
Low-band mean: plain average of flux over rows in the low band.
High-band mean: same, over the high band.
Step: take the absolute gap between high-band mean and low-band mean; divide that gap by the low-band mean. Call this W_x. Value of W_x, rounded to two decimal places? 0.13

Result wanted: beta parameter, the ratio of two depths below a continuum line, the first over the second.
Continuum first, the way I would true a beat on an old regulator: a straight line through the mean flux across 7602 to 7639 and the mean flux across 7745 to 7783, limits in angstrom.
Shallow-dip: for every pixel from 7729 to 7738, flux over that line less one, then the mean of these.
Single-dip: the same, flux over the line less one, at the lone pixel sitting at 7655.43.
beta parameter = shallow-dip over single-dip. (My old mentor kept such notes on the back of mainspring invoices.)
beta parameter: 1.0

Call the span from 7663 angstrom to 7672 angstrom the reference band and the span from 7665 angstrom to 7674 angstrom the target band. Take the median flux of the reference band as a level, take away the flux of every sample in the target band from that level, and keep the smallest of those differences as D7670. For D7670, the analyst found -13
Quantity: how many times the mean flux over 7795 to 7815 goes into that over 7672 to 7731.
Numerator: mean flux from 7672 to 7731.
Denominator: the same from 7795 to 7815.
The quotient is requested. 0.94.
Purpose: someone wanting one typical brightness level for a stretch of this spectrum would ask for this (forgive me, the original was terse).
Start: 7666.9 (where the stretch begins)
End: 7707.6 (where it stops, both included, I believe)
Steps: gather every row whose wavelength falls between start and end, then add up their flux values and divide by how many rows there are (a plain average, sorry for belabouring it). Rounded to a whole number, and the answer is 168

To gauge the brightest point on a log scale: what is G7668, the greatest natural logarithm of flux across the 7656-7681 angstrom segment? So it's 5.28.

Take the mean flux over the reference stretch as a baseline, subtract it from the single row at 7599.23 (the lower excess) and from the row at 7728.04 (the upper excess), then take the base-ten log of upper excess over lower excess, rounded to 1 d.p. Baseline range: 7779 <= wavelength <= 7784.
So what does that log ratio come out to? -0.2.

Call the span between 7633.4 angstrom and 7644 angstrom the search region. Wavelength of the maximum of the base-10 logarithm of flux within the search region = 7639.58 angstrom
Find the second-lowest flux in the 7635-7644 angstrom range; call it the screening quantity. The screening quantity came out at 187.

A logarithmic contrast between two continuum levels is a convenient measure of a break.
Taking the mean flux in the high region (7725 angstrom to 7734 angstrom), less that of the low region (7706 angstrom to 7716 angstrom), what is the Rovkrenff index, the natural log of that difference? 2.2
